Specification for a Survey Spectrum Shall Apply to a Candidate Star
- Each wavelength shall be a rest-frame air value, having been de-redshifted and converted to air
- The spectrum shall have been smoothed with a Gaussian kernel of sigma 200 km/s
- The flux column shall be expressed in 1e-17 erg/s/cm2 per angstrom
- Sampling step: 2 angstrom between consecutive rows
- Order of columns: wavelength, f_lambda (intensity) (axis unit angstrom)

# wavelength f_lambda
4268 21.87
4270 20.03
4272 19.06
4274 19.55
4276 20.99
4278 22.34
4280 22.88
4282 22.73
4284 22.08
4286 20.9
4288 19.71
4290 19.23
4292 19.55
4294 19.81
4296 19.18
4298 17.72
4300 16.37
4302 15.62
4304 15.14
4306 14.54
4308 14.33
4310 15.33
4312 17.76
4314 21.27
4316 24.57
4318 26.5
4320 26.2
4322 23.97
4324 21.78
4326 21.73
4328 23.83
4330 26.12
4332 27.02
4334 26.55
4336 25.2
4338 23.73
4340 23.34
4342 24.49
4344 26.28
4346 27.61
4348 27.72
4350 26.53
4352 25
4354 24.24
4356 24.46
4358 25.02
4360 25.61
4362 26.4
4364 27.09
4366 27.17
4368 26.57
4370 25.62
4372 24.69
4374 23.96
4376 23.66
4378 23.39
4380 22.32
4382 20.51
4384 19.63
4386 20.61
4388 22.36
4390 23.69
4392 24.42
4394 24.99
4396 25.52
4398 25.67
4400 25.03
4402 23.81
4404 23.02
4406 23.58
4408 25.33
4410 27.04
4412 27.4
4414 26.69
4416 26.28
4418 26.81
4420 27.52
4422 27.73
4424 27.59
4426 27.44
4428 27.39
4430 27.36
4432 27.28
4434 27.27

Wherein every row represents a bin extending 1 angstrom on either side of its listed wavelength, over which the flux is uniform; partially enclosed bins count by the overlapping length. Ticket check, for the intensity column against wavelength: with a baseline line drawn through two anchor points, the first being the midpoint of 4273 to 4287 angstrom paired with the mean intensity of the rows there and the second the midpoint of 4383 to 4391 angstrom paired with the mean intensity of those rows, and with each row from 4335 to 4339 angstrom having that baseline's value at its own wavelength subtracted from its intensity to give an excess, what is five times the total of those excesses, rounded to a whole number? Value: 29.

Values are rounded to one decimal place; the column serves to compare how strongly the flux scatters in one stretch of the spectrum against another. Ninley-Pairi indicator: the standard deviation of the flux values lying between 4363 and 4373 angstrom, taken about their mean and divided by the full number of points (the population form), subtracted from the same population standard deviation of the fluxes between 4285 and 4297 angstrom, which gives -0.4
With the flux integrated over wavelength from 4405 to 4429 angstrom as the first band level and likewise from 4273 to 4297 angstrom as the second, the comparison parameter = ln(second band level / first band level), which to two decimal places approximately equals -0.25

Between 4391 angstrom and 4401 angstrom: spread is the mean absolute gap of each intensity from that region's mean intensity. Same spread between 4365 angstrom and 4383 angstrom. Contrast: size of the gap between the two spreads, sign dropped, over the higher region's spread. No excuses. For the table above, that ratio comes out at 3.3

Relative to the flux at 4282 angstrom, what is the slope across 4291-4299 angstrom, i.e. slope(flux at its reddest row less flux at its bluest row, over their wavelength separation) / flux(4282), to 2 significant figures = -0.013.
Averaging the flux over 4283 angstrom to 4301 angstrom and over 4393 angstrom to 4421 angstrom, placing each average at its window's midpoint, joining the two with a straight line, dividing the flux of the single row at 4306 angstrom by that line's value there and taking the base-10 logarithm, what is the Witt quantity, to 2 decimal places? -0.14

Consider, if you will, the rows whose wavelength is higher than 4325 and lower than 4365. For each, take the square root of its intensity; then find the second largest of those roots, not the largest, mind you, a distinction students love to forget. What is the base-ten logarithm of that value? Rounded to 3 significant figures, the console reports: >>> 0.721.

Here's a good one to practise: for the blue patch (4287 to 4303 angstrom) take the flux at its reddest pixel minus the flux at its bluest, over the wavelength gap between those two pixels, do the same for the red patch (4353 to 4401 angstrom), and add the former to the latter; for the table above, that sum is -0.3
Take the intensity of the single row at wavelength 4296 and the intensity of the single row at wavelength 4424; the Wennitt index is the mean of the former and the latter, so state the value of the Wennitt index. 23.4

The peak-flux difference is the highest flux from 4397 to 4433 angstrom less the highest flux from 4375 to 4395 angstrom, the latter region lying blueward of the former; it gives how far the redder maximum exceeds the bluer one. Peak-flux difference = 2.7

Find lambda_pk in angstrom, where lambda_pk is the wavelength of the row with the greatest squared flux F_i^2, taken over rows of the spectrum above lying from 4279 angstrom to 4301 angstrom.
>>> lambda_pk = 4280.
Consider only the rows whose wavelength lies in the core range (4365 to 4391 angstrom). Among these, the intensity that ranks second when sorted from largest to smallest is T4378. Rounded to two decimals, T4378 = 26.57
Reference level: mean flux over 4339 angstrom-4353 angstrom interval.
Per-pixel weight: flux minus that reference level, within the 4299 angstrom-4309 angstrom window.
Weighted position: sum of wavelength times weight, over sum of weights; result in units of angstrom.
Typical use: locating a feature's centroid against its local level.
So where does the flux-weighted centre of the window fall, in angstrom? 4304.2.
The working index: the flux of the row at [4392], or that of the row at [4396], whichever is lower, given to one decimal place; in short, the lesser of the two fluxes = 24.4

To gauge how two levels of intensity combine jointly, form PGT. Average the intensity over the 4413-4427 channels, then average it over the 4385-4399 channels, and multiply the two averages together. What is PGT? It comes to 649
